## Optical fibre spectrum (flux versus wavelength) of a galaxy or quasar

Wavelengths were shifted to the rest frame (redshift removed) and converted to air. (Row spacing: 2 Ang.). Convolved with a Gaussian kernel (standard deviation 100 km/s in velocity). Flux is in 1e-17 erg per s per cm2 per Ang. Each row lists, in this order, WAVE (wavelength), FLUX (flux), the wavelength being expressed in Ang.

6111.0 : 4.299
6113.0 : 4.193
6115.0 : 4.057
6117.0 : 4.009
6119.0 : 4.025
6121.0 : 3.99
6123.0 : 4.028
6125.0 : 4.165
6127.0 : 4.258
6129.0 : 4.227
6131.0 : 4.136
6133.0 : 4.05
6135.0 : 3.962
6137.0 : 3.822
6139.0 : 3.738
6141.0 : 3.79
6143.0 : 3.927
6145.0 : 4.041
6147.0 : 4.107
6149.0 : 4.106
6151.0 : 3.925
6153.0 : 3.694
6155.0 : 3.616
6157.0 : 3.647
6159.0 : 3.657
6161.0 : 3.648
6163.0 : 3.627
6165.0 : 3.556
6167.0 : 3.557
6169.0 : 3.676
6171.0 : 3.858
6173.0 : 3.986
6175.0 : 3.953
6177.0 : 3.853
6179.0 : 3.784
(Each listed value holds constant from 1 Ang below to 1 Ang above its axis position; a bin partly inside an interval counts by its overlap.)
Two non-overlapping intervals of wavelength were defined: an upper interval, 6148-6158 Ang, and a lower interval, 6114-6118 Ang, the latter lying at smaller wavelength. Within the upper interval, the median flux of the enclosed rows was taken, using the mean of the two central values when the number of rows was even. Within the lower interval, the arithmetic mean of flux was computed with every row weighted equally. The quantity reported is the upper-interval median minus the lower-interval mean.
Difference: -0.34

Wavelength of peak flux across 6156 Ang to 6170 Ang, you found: 6169.0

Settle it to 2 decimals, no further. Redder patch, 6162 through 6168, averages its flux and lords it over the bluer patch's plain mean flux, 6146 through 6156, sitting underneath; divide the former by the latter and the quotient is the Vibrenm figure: 0.92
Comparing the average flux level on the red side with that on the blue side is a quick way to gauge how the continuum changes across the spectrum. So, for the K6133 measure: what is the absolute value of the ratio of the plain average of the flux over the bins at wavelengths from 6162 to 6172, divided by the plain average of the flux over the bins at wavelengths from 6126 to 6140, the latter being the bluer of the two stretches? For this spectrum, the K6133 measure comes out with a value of 0.907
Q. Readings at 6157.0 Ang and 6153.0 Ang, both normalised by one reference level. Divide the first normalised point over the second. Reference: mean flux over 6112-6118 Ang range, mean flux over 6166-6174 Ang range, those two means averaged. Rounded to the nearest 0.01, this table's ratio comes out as 0.99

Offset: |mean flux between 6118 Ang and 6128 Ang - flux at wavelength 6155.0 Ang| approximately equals 0.48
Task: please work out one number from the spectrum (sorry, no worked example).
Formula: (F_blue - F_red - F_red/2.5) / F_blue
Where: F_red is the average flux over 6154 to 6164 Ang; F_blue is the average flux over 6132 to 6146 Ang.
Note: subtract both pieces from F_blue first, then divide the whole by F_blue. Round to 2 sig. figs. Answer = -0.30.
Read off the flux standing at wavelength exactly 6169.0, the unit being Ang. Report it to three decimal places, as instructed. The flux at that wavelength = 3.676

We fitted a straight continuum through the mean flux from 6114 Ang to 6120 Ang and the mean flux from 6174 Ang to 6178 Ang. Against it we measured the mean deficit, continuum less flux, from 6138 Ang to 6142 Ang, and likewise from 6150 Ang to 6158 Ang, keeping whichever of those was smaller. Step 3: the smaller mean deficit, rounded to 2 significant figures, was 0.22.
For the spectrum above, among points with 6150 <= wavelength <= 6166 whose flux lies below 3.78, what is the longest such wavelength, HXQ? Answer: 6165.0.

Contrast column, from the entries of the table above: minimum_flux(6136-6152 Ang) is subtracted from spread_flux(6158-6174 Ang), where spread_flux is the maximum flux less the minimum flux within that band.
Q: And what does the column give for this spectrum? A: -3.31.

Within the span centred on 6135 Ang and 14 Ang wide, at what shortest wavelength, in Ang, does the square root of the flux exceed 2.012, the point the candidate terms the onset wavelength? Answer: 6129.0 Ang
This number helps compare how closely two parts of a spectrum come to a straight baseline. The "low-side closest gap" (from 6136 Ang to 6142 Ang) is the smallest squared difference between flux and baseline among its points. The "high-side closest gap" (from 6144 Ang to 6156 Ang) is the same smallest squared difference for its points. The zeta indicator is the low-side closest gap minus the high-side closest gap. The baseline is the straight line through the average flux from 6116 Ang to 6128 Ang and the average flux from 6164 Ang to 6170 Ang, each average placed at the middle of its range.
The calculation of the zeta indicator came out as 0.0045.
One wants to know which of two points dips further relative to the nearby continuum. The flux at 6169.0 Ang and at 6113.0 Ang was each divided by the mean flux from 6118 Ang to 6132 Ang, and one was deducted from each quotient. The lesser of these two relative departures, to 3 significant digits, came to -0.107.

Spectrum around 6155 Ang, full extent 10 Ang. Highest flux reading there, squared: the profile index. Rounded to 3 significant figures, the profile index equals 15.4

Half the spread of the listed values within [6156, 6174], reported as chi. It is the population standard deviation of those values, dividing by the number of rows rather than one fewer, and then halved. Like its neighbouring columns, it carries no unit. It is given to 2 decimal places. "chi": 0.07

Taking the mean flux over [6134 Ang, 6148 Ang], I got 3.91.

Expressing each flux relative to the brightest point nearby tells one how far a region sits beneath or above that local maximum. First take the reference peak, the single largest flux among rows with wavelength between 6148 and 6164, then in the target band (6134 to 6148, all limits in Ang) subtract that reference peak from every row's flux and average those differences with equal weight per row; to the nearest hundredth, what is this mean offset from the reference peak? -0.19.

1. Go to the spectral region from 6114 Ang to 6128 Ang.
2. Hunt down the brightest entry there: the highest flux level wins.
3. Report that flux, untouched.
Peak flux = 4.258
